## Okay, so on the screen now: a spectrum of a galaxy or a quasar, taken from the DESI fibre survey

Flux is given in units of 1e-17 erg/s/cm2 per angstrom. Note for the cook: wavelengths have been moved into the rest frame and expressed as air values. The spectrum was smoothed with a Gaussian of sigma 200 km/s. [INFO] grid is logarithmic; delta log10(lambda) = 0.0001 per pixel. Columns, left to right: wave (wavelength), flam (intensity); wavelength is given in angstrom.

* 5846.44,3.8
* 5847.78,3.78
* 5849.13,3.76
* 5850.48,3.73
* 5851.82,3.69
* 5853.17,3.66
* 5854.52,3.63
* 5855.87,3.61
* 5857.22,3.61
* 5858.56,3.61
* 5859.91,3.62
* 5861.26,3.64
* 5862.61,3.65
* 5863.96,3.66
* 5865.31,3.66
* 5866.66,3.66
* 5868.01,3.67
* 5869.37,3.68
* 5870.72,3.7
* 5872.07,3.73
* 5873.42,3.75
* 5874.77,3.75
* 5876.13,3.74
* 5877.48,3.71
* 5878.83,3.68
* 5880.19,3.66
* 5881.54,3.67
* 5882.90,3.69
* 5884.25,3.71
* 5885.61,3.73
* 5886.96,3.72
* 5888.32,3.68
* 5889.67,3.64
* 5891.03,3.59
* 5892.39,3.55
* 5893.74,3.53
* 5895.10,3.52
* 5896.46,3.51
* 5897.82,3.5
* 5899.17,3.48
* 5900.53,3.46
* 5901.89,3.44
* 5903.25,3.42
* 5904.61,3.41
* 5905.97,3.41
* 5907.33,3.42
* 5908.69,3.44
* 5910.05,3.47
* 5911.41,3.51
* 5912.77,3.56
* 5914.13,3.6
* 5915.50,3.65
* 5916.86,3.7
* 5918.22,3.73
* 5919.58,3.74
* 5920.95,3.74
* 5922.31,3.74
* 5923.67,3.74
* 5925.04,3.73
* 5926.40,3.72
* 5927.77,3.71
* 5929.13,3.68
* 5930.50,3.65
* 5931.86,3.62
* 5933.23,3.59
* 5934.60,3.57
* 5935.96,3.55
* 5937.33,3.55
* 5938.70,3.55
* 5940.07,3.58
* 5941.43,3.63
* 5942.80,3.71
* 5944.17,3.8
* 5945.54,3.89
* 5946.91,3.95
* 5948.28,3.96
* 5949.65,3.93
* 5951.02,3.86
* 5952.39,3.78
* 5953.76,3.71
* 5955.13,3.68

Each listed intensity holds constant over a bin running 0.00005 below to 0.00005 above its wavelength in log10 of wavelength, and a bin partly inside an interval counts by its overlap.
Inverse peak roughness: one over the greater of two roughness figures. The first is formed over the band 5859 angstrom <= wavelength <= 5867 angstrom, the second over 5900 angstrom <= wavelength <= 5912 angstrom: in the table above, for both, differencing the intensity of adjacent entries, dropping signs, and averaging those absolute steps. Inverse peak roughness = 53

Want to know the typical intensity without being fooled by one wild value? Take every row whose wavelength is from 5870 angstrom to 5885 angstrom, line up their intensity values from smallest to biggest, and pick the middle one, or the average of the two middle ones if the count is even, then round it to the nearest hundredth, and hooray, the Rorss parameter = 3.71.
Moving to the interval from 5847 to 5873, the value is 3.66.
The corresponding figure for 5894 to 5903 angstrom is 3.49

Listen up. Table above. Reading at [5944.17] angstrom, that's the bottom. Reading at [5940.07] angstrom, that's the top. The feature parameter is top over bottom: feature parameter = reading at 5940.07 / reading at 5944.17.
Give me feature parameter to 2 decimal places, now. 0.94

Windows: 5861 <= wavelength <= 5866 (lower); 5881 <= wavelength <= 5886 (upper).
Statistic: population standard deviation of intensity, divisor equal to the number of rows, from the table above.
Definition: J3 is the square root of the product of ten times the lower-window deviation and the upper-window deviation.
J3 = 0.043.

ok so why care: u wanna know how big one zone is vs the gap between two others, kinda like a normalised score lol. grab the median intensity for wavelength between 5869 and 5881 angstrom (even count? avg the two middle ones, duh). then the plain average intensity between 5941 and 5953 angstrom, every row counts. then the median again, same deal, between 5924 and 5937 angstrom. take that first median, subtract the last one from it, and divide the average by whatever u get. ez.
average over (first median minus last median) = 64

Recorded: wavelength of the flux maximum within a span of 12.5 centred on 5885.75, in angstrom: 5885.61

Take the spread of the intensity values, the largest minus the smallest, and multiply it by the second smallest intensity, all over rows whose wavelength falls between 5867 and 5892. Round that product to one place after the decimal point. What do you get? 0.6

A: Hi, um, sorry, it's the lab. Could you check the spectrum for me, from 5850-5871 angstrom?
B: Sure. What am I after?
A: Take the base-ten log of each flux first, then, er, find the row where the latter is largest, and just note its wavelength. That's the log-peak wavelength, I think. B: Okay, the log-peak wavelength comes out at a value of 5850.48 angstrom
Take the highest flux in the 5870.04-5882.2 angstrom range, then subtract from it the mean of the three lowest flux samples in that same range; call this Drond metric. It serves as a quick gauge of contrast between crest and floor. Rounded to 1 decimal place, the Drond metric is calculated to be 0.1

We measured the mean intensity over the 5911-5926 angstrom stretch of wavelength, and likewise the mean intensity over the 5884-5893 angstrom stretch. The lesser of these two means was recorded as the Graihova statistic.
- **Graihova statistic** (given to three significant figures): 3.66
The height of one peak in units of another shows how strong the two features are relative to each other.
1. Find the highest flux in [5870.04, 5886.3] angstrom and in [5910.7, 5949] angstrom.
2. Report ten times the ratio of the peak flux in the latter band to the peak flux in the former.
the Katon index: 10.6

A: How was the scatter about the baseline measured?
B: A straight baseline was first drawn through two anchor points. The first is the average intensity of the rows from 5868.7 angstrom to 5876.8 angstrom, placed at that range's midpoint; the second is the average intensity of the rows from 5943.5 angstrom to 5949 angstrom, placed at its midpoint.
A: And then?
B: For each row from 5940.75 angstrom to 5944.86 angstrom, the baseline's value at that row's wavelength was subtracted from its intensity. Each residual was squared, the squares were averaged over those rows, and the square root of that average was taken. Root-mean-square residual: 0.19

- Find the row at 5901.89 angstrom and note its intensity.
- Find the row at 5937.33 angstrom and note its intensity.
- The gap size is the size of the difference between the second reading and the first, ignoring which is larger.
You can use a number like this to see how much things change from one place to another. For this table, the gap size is 0.11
